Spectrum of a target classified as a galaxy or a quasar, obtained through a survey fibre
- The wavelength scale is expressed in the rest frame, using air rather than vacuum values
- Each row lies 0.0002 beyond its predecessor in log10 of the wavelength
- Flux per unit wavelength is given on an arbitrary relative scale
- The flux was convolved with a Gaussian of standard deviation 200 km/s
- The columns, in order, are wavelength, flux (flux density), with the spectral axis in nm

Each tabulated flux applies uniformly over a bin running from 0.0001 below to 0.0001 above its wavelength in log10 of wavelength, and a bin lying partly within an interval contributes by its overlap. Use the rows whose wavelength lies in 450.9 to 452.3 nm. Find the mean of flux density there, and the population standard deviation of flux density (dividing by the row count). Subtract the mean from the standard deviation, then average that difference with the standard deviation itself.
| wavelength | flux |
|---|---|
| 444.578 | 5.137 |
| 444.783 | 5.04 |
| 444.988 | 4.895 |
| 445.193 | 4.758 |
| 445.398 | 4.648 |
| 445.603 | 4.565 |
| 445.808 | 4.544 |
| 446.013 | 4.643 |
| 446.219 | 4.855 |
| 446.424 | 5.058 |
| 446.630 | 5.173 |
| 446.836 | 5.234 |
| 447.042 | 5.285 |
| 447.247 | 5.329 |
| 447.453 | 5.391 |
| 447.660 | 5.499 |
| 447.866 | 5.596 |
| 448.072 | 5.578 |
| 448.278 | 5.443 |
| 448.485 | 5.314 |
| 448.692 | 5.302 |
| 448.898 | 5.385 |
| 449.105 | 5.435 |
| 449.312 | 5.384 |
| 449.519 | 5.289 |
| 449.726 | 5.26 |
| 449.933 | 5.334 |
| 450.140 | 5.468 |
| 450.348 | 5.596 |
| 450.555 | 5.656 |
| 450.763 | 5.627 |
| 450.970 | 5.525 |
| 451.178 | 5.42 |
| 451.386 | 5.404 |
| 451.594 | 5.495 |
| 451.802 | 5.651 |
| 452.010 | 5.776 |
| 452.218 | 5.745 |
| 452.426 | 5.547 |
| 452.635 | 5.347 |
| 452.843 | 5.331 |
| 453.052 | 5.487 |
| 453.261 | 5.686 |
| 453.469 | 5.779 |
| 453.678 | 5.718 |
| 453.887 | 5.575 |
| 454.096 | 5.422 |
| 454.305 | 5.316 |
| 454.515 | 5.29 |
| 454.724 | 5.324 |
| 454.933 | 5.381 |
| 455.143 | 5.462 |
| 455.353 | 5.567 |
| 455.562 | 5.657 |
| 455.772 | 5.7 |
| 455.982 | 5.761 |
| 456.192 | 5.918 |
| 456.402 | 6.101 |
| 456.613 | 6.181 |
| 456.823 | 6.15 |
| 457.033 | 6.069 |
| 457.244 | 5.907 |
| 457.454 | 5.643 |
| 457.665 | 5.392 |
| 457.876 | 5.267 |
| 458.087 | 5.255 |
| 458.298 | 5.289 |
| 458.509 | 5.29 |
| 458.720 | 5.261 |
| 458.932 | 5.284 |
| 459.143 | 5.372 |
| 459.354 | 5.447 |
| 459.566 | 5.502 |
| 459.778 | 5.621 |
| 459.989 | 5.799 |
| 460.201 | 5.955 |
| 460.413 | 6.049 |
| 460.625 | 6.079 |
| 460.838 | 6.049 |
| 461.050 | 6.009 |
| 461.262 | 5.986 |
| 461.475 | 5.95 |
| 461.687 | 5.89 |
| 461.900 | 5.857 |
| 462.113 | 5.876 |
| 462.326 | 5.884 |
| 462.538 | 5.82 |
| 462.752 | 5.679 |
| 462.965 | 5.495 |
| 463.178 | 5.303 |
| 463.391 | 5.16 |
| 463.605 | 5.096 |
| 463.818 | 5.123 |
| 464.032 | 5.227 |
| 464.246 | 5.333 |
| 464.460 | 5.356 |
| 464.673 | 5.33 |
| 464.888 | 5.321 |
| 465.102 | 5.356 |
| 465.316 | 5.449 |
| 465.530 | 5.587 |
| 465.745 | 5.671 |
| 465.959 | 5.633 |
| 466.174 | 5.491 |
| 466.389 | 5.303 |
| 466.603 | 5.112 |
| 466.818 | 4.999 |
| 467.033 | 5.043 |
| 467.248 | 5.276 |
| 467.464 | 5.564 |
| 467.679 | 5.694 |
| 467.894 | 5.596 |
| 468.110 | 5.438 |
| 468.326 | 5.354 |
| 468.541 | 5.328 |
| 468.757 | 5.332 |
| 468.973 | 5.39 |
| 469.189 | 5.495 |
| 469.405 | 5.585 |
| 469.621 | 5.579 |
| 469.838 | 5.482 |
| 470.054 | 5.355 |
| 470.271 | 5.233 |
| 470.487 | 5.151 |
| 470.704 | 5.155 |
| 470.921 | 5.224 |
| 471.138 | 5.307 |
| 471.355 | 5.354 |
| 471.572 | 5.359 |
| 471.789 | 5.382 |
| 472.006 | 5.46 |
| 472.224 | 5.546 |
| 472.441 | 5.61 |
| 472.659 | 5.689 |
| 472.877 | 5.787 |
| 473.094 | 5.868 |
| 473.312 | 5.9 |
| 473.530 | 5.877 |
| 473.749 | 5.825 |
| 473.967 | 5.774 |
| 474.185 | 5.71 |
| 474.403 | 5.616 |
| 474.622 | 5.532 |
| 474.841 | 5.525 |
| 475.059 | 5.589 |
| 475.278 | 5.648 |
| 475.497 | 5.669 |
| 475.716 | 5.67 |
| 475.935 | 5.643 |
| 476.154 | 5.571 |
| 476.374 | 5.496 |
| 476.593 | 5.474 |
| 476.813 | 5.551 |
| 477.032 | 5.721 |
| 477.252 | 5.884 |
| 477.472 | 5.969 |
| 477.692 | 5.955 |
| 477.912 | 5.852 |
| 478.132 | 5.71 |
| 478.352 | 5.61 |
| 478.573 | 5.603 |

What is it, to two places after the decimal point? -2.65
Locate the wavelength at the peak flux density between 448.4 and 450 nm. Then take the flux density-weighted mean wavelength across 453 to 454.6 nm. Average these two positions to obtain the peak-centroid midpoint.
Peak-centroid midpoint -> 451.44 nm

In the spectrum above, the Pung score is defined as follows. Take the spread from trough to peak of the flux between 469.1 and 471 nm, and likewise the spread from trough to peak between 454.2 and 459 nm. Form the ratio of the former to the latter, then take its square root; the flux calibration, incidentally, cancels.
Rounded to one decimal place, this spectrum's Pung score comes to 0.7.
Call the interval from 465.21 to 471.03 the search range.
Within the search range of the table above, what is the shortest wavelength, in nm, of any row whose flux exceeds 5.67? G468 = 465.745 nm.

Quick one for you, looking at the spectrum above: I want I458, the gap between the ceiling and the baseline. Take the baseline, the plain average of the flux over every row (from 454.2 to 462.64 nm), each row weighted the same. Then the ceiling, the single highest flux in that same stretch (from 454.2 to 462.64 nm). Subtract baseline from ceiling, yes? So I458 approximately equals 0.49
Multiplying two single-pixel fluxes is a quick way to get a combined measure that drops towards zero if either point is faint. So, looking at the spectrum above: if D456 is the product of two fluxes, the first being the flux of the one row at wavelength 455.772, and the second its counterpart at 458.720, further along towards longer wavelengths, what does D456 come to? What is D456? 30.0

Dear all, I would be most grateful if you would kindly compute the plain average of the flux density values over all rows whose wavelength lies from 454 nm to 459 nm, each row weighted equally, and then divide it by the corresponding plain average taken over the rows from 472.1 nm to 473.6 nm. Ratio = 0.97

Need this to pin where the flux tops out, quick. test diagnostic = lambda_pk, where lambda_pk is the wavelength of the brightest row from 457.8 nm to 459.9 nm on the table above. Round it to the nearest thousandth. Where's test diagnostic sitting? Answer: 459.778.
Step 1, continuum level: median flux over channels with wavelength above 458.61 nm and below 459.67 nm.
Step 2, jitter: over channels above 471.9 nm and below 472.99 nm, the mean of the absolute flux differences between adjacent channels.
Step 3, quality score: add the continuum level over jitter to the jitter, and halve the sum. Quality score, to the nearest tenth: 32.9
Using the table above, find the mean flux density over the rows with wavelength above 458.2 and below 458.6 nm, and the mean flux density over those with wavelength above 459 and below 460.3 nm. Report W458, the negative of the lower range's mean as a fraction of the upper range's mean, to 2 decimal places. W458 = -0.94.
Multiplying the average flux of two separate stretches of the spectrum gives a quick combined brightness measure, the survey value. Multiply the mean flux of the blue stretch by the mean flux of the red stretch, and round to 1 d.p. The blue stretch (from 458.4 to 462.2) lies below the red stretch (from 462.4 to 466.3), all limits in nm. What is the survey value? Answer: 31.1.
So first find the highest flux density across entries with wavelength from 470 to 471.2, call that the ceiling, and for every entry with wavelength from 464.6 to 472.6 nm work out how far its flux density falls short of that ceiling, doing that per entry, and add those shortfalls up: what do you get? -1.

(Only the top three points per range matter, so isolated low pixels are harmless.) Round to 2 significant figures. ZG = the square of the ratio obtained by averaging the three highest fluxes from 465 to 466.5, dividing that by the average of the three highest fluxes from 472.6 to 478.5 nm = 0.90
